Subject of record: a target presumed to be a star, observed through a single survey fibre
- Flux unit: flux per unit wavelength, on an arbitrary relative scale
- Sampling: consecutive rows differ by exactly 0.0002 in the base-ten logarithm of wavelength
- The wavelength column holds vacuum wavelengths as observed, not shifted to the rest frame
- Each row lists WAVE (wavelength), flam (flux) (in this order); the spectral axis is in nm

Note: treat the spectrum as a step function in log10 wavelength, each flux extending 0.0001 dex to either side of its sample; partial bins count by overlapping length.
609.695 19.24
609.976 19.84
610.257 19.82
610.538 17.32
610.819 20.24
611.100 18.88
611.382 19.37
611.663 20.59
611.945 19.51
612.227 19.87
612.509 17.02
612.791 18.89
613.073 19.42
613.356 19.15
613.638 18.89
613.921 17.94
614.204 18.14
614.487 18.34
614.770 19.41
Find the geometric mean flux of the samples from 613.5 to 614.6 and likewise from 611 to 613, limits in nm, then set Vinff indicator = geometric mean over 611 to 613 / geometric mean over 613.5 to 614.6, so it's 1.04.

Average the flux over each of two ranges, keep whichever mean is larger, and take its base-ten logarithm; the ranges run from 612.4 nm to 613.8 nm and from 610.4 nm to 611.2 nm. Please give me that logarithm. 1.27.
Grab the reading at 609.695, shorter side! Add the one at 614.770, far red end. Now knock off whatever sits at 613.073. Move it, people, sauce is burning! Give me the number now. 19.2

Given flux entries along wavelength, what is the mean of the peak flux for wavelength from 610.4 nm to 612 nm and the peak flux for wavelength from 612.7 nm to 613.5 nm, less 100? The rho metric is -80.0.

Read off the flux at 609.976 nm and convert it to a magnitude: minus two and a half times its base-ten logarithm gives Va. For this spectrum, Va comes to -3.24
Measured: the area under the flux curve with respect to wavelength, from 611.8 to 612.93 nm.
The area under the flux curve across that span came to 21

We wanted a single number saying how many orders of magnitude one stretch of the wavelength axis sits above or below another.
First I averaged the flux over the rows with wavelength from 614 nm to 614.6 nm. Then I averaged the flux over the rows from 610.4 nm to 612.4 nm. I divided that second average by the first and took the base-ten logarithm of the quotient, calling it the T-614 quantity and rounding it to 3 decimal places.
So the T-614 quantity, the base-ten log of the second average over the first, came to 0.027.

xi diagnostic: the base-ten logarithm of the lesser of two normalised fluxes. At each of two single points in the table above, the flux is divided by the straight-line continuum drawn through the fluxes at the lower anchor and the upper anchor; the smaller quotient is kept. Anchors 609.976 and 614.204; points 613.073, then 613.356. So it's 0.015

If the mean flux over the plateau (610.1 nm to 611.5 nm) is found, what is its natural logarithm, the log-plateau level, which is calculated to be 2.95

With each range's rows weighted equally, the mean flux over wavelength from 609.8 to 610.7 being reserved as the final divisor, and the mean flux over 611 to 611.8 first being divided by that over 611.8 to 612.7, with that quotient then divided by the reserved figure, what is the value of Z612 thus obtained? 0.0549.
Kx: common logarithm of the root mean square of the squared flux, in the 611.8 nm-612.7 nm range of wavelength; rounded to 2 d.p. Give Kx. 2.55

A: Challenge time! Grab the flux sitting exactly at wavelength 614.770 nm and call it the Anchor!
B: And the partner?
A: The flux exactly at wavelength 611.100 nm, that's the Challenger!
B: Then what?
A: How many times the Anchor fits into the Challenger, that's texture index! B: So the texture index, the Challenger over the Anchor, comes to 0.97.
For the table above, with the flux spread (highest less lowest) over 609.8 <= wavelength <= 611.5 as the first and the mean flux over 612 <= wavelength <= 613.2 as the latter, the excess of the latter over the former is 15.9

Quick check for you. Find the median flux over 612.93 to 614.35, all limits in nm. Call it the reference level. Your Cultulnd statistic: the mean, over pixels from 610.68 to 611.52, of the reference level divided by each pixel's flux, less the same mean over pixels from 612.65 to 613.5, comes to -0.017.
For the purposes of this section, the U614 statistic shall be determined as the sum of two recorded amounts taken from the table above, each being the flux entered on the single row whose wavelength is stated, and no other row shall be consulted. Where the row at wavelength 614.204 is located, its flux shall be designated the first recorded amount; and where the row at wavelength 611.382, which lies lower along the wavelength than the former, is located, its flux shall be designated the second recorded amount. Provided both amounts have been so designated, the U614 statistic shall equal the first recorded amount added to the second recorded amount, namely 37.5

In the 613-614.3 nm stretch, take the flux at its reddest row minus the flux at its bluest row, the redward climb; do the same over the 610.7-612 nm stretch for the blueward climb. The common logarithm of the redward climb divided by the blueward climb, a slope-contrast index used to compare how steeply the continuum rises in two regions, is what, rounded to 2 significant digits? 0.24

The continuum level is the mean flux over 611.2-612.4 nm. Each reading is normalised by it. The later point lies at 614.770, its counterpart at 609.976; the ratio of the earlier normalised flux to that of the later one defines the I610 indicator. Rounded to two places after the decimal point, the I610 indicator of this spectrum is 1.02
